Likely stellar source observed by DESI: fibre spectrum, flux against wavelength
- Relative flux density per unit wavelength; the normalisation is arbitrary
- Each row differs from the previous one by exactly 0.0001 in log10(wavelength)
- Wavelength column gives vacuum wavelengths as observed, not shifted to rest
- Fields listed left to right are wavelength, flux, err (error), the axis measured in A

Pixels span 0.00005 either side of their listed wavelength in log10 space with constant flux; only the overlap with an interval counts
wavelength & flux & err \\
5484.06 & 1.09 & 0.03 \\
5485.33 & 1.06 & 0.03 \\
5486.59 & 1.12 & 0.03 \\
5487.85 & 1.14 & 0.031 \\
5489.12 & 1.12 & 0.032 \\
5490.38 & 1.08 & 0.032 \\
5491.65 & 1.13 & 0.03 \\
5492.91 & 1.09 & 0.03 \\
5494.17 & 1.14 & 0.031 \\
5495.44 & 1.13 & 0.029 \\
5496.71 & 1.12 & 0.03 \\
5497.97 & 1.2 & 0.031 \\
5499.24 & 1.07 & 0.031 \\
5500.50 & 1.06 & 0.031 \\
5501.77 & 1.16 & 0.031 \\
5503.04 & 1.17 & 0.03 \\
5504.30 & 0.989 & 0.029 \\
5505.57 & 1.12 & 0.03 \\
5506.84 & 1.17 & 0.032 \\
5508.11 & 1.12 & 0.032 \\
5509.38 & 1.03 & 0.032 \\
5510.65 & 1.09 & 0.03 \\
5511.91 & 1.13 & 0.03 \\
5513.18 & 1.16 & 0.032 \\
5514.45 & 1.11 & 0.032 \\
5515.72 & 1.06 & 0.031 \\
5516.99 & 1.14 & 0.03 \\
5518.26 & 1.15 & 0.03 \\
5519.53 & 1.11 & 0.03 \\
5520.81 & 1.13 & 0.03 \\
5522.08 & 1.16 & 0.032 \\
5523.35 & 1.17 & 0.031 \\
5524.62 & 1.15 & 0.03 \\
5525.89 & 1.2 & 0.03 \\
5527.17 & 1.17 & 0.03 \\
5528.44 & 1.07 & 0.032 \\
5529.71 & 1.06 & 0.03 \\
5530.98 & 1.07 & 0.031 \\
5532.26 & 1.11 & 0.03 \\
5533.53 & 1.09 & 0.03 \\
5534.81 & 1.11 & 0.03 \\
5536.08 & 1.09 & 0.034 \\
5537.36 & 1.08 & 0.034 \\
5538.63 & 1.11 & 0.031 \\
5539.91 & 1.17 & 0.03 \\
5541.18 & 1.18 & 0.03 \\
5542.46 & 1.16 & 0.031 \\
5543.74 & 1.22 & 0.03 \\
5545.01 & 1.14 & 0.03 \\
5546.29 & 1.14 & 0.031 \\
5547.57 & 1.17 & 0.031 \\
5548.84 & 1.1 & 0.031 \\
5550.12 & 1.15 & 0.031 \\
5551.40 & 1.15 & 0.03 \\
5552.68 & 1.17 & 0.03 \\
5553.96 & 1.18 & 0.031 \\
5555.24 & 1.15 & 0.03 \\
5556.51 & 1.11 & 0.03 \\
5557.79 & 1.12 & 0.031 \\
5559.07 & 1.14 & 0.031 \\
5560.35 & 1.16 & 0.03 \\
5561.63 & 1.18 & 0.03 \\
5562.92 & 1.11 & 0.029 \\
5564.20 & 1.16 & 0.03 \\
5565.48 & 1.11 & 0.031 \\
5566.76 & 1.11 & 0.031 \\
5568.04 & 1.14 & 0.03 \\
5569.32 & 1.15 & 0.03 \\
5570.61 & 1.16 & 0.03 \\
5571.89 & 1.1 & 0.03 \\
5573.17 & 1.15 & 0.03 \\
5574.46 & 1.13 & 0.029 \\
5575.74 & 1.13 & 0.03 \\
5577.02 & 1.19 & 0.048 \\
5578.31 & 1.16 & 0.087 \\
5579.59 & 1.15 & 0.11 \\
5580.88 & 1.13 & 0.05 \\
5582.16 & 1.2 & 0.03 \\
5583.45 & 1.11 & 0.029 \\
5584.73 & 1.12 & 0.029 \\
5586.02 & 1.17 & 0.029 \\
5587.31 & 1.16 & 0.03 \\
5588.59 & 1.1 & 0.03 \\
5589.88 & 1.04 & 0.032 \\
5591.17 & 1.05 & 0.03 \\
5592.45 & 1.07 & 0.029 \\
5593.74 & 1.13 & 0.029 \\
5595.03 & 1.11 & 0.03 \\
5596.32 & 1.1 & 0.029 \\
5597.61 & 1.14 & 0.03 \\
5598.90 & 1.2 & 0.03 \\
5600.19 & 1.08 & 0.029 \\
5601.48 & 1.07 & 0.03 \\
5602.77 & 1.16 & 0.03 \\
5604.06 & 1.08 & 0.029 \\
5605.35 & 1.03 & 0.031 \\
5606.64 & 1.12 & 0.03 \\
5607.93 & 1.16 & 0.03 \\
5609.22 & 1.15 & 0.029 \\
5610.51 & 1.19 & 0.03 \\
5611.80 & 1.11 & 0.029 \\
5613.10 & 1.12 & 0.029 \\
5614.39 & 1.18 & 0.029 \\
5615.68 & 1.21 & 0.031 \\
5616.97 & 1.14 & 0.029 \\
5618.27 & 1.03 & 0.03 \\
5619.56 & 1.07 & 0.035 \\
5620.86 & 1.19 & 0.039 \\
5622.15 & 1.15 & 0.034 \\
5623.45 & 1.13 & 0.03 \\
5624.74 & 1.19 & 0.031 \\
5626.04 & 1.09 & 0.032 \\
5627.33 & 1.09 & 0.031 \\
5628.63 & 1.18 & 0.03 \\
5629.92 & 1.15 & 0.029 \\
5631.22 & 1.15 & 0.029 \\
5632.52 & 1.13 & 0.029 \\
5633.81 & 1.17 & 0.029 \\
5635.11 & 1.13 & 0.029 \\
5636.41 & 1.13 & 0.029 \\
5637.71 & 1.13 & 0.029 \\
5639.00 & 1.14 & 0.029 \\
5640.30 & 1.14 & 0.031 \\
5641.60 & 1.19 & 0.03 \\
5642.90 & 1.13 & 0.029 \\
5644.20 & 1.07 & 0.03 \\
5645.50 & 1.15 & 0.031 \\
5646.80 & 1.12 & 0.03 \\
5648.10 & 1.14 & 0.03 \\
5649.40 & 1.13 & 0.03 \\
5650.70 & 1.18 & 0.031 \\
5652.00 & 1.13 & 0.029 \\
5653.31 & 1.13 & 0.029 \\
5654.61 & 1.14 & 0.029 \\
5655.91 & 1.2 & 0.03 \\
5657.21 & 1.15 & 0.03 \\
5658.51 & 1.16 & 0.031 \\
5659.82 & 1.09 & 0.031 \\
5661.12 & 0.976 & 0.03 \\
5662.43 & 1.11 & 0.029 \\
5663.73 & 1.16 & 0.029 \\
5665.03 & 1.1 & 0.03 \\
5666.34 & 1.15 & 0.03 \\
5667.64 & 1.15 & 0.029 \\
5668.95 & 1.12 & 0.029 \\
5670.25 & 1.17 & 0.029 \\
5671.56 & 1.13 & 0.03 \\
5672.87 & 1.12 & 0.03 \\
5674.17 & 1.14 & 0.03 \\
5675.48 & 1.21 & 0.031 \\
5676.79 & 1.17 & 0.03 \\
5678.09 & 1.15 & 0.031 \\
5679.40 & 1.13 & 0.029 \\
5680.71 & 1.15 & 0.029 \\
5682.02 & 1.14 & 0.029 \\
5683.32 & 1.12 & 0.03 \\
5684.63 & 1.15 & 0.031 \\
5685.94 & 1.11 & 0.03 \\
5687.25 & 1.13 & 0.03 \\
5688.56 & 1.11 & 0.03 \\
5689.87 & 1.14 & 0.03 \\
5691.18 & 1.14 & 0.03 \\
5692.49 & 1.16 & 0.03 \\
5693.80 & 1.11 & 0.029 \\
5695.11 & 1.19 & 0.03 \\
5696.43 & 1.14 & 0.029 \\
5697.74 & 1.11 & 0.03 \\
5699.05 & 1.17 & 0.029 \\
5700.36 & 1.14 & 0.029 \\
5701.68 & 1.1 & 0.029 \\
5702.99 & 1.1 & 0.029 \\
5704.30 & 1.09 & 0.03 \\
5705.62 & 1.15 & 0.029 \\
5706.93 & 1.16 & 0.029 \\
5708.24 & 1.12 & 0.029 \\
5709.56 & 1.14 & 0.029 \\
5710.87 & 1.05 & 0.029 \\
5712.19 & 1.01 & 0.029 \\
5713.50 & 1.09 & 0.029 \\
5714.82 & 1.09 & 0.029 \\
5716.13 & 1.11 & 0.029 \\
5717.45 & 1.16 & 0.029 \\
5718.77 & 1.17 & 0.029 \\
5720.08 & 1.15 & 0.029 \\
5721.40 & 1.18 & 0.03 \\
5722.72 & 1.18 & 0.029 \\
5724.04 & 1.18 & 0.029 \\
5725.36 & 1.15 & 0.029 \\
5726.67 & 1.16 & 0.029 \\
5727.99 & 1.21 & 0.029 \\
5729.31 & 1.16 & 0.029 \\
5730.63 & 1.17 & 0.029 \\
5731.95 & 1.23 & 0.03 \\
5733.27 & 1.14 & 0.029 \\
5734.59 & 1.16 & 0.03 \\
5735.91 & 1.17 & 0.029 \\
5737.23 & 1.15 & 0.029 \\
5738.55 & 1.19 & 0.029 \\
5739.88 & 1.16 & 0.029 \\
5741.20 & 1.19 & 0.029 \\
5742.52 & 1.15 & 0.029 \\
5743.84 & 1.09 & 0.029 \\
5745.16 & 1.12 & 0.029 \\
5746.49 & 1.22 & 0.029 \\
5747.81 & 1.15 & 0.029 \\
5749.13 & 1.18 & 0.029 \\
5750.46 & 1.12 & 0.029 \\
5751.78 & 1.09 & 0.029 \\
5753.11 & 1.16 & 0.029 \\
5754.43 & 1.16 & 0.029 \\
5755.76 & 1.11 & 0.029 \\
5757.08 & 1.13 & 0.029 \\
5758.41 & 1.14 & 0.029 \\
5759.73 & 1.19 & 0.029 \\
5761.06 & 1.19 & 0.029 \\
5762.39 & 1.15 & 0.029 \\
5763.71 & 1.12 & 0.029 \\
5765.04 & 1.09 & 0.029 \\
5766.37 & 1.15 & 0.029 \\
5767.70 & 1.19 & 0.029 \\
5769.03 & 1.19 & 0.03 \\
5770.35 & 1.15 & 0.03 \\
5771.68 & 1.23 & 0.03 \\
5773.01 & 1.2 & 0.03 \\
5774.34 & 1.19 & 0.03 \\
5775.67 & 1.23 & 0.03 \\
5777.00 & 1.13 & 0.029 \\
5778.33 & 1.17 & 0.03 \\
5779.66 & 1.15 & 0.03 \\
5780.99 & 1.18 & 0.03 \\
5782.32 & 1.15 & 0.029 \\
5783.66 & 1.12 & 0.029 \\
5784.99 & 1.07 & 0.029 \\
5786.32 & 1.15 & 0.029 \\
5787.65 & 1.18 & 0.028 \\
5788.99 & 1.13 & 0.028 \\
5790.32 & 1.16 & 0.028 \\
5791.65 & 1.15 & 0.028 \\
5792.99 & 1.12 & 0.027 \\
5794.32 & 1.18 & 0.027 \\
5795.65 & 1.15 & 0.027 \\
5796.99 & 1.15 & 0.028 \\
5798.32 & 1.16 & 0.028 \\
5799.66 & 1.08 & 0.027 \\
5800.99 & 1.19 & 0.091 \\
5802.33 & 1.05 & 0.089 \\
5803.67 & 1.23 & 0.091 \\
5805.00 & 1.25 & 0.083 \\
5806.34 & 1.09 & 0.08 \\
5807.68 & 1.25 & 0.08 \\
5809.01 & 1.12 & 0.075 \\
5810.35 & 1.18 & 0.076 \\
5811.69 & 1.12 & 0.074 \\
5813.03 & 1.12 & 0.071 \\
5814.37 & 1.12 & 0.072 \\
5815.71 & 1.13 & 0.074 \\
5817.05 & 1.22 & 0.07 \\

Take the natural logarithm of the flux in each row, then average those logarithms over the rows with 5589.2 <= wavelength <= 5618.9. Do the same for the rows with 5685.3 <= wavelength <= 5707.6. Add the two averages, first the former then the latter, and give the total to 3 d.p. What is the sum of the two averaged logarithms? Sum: 0.233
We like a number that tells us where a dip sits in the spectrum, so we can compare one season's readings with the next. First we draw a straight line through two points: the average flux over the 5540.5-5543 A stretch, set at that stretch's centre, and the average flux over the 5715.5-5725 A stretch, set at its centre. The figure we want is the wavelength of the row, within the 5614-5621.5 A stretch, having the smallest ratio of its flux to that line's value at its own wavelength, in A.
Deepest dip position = 5618.27 A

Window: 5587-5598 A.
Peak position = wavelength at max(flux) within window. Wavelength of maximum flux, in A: 5587.31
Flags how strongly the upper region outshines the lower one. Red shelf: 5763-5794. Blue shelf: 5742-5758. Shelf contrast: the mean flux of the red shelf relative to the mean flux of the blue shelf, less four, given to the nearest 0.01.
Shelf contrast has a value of -2.99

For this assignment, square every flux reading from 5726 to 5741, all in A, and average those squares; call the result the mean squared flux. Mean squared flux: 1.38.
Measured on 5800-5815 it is 1.34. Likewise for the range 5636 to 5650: 1.29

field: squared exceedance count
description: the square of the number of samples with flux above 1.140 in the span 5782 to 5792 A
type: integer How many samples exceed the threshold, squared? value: 25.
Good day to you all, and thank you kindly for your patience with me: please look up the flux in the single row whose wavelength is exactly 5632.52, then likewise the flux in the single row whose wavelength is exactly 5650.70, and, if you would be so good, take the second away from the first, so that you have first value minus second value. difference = -0.050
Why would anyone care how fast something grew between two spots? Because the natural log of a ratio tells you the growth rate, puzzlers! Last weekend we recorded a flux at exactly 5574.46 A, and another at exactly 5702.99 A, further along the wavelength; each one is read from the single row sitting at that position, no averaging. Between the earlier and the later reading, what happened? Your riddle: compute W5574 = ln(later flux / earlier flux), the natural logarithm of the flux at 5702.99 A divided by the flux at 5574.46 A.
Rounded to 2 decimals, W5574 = -0.03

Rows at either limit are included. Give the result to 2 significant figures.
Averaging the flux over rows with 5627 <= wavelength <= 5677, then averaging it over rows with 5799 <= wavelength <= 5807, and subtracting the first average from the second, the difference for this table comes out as 0.011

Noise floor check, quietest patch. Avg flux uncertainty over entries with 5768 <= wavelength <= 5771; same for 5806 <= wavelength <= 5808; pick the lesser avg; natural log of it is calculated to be -3.51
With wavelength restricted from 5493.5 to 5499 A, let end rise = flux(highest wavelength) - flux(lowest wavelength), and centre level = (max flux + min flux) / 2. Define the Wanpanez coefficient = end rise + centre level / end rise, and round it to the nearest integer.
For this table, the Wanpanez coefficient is 19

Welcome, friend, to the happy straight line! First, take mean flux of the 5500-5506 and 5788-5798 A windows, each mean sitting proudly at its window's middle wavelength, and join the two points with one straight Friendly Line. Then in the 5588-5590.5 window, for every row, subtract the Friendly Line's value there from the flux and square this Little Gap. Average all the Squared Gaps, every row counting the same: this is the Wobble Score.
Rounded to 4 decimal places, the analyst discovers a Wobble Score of 0.0029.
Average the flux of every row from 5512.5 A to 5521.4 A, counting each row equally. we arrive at 1.12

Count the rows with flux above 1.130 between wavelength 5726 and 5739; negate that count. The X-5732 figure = -10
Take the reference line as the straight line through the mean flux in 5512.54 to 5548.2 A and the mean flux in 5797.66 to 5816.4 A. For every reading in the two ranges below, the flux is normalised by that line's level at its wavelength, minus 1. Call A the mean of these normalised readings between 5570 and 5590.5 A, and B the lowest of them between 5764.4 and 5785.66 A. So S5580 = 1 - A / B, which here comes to 1.04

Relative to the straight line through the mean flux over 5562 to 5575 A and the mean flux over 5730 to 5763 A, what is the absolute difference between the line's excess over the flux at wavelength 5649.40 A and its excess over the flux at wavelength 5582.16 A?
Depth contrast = 0.08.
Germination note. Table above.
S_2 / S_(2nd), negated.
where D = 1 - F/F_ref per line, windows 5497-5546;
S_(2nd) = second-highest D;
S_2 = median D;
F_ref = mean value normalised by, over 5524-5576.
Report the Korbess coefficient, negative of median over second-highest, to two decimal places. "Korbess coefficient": -0.10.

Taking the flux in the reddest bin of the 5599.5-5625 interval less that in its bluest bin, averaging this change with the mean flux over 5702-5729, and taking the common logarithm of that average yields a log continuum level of -0.207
